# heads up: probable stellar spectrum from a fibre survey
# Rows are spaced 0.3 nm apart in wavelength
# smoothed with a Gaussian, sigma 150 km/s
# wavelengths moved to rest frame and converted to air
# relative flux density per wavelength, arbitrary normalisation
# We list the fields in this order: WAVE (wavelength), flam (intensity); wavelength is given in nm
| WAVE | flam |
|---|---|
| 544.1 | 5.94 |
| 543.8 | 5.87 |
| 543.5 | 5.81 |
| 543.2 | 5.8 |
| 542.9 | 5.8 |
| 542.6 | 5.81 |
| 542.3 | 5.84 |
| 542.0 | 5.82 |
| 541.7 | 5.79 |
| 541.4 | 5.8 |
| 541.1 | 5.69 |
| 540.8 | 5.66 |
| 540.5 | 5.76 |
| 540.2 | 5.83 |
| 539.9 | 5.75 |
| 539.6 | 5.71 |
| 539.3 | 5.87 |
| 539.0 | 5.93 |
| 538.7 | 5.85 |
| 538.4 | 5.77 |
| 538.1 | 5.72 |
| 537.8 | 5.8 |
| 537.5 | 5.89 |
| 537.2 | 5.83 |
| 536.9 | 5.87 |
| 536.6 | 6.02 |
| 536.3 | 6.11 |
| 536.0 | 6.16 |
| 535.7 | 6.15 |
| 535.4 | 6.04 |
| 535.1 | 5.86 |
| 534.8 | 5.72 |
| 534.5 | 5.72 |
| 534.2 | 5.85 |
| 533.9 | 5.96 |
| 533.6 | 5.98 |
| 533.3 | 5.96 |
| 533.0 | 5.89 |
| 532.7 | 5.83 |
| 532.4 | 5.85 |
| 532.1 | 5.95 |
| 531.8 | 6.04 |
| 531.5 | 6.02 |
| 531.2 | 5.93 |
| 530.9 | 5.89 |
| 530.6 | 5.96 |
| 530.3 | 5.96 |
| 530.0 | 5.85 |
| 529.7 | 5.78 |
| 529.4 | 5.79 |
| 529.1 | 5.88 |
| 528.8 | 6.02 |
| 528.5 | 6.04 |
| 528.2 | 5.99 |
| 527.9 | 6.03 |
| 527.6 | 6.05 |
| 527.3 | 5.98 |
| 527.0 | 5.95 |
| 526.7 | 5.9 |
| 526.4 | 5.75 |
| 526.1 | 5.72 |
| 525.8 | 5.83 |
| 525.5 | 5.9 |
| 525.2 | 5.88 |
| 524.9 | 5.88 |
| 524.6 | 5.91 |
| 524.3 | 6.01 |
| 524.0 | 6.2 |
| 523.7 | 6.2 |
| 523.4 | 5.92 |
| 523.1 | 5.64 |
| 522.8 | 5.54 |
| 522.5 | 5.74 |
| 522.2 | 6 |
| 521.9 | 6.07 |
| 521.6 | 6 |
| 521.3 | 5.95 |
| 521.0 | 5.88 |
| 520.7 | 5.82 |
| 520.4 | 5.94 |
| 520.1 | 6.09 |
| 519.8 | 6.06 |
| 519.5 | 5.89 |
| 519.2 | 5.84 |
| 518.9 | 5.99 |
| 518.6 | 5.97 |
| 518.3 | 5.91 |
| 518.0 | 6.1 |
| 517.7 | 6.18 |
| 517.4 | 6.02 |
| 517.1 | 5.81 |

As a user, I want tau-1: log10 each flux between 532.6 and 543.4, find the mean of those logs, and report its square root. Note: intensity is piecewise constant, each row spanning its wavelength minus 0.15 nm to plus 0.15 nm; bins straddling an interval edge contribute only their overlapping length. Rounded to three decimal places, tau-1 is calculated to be 0.876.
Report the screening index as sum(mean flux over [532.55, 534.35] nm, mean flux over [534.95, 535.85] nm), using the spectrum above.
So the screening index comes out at 11.9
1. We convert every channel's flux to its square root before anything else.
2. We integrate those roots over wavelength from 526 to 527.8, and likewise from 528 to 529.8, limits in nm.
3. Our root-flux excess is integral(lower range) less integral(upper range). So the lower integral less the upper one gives -0.009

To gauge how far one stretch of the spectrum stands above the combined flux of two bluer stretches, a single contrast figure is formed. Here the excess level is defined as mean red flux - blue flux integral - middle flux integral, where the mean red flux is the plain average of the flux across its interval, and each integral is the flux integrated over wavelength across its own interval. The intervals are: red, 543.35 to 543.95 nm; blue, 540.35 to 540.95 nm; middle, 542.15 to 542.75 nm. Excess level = -1.08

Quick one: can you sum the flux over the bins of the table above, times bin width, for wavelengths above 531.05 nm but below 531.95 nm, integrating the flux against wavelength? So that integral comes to 5.40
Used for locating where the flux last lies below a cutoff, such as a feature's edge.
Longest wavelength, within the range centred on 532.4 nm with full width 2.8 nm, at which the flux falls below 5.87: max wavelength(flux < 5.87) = 532.7 nm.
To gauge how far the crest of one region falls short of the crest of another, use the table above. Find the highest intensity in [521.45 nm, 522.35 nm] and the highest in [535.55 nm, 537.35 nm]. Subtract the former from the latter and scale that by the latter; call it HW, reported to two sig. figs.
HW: 0.015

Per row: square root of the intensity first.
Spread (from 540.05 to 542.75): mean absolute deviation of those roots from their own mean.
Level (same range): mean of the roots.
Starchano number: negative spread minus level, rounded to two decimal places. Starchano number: -2.41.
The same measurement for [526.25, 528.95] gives -2.46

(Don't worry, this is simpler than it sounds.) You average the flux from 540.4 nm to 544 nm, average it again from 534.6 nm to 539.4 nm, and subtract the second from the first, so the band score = -0.12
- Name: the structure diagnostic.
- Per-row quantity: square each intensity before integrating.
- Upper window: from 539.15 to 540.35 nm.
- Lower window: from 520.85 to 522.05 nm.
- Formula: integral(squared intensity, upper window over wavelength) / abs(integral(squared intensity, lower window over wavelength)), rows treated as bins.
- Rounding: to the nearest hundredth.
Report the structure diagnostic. 0.94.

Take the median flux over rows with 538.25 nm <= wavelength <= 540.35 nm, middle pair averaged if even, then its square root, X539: 2.41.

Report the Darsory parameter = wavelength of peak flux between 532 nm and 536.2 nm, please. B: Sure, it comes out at 536.0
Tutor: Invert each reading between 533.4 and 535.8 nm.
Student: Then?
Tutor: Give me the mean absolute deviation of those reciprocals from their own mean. 0.0035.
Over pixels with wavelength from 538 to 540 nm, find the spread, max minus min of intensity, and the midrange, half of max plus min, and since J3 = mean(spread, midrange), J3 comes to 3.02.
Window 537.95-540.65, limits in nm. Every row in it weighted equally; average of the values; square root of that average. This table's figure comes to 2.41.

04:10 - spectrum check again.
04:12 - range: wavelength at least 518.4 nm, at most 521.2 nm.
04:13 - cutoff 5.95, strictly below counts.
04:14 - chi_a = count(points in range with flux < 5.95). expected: 5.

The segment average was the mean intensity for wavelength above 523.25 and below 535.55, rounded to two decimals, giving 5.92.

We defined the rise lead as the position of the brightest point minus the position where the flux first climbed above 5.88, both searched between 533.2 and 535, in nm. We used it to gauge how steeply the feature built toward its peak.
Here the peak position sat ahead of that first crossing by 0.30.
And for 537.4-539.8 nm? 1.50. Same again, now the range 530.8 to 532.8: 0.90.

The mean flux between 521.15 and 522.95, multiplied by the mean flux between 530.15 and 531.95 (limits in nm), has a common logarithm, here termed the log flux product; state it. 1.545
